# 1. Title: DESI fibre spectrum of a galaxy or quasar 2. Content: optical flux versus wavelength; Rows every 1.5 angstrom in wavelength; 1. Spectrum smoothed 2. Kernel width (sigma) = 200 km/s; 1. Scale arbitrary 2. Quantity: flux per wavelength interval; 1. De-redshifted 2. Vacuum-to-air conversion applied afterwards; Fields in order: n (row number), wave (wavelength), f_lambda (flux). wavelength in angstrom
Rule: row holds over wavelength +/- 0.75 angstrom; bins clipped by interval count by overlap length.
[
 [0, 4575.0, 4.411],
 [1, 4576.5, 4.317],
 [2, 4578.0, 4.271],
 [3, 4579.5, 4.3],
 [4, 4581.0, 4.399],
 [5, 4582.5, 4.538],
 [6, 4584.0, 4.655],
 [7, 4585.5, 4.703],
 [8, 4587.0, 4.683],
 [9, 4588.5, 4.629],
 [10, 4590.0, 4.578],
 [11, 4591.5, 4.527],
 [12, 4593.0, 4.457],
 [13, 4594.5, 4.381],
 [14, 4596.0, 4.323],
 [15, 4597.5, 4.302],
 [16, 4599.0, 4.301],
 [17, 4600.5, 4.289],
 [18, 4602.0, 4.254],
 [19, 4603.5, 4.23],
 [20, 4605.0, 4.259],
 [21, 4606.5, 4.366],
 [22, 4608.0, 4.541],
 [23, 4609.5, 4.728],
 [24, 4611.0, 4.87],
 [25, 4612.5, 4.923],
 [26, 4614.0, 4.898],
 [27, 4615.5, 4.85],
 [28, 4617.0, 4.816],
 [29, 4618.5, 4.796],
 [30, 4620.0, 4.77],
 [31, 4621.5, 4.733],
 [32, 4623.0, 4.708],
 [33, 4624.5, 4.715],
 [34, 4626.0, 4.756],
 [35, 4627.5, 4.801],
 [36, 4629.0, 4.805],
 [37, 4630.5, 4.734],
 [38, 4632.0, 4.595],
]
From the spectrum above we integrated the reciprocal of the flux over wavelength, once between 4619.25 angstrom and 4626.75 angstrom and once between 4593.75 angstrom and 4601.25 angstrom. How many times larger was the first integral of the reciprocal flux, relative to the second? 0.91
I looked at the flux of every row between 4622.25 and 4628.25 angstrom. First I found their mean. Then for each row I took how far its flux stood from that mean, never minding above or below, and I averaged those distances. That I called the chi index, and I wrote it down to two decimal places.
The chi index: 0.03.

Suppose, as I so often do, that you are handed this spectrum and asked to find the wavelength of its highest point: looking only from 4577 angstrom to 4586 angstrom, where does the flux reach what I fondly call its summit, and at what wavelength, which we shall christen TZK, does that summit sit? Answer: 4585.5 angstrom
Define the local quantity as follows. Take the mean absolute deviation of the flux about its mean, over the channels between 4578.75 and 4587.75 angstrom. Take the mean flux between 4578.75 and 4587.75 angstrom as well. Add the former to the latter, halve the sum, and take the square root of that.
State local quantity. 1.53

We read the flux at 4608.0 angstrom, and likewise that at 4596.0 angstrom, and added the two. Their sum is 8.86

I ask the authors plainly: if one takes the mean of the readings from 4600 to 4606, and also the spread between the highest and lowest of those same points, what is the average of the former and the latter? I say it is 2.16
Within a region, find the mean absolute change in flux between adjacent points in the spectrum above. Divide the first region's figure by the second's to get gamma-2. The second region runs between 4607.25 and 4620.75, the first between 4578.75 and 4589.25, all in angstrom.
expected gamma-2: 1.2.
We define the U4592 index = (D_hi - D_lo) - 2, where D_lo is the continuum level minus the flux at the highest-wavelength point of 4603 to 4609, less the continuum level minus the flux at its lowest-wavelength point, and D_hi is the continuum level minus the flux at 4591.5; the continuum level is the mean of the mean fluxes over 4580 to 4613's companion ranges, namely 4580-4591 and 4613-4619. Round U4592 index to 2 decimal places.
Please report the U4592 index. -1.50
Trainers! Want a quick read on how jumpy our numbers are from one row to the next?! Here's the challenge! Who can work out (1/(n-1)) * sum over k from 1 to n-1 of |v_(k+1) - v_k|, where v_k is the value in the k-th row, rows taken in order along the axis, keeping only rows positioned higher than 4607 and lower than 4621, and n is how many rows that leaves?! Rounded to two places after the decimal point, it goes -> 0.07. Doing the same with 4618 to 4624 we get 0.03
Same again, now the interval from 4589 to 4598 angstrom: 0.06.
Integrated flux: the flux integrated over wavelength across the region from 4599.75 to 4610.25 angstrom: 46.0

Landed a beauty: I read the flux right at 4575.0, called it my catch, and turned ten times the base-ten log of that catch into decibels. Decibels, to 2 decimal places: 6.45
